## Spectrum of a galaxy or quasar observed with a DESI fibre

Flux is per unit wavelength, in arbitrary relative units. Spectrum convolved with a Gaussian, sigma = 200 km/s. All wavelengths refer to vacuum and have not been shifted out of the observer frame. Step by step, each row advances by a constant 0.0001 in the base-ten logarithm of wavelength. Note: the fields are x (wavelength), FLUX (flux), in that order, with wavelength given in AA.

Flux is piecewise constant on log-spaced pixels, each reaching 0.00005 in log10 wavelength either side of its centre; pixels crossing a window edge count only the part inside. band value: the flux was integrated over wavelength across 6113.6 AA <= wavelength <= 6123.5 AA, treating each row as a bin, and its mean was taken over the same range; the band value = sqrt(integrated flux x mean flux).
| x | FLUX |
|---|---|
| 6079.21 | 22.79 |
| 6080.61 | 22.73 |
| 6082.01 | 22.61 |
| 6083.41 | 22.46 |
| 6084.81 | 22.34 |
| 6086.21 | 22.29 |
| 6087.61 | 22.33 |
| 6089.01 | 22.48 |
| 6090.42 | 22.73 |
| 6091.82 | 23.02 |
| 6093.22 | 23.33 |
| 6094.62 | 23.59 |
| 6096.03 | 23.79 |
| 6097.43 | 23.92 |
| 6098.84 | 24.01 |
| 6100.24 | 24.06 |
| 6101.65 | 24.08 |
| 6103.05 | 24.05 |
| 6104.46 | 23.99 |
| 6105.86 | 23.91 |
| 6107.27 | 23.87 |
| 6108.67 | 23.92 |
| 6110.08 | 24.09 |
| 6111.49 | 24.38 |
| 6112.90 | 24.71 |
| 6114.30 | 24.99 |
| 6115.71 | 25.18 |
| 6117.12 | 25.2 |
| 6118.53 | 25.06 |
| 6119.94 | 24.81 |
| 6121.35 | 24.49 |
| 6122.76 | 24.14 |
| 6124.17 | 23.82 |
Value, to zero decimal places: 78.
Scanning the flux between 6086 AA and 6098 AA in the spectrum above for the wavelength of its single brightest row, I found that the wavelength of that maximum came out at 6097.43 AA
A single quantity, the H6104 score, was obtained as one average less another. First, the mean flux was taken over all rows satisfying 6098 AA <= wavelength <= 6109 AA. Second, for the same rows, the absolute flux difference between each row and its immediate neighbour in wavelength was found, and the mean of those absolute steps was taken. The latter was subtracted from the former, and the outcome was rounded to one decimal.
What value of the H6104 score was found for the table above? 23.9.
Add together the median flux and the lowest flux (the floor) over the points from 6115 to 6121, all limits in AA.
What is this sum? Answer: 49.9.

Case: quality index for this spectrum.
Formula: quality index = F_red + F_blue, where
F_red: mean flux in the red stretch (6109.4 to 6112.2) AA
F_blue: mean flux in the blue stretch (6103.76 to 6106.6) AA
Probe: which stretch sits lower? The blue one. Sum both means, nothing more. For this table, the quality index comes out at 48.2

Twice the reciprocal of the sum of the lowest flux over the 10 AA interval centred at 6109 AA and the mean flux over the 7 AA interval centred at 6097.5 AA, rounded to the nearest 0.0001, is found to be 0.0419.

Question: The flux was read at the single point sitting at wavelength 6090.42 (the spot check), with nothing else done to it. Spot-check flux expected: 22.73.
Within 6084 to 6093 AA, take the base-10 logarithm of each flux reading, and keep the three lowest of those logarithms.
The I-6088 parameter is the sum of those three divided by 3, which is 1.35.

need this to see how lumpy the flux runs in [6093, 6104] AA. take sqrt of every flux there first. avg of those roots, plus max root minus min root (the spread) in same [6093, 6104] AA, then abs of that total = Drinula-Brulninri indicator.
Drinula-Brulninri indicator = 4.96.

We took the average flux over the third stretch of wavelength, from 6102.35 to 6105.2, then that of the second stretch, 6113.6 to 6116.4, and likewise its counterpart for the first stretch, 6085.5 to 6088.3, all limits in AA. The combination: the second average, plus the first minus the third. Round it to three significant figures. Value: 23.4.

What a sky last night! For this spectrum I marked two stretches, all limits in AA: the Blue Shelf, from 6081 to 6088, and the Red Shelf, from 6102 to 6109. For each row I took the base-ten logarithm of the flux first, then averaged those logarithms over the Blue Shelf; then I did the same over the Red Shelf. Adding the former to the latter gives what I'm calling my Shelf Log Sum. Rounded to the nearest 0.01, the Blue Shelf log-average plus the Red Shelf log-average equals 2.73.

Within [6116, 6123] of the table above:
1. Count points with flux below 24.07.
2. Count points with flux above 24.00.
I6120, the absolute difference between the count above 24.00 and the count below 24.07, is 5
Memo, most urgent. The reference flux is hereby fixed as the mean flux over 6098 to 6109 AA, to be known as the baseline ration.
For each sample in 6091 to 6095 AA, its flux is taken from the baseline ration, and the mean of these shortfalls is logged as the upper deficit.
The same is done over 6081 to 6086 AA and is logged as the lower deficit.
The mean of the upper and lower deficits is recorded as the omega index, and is 1.1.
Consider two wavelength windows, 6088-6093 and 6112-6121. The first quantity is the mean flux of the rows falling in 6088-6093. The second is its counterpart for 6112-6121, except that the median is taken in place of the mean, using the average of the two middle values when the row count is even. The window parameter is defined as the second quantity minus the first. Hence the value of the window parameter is 2.3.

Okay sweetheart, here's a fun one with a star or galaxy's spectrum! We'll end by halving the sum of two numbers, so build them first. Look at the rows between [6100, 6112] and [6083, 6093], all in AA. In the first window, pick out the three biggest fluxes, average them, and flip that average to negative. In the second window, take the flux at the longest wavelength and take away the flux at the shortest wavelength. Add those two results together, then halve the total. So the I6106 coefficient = -11.8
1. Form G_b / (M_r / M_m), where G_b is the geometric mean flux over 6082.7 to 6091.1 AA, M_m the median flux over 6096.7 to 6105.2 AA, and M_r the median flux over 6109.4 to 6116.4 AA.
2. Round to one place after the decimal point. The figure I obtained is 21.8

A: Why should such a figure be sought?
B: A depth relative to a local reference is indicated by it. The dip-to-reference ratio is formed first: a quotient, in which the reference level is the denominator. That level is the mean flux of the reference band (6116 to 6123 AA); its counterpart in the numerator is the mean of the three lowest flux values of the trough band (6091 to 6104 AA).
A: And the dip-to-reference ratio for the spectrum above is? 0.94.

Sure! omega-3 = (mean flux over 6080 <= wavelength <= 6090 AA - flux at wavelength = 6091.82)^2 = 0.3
